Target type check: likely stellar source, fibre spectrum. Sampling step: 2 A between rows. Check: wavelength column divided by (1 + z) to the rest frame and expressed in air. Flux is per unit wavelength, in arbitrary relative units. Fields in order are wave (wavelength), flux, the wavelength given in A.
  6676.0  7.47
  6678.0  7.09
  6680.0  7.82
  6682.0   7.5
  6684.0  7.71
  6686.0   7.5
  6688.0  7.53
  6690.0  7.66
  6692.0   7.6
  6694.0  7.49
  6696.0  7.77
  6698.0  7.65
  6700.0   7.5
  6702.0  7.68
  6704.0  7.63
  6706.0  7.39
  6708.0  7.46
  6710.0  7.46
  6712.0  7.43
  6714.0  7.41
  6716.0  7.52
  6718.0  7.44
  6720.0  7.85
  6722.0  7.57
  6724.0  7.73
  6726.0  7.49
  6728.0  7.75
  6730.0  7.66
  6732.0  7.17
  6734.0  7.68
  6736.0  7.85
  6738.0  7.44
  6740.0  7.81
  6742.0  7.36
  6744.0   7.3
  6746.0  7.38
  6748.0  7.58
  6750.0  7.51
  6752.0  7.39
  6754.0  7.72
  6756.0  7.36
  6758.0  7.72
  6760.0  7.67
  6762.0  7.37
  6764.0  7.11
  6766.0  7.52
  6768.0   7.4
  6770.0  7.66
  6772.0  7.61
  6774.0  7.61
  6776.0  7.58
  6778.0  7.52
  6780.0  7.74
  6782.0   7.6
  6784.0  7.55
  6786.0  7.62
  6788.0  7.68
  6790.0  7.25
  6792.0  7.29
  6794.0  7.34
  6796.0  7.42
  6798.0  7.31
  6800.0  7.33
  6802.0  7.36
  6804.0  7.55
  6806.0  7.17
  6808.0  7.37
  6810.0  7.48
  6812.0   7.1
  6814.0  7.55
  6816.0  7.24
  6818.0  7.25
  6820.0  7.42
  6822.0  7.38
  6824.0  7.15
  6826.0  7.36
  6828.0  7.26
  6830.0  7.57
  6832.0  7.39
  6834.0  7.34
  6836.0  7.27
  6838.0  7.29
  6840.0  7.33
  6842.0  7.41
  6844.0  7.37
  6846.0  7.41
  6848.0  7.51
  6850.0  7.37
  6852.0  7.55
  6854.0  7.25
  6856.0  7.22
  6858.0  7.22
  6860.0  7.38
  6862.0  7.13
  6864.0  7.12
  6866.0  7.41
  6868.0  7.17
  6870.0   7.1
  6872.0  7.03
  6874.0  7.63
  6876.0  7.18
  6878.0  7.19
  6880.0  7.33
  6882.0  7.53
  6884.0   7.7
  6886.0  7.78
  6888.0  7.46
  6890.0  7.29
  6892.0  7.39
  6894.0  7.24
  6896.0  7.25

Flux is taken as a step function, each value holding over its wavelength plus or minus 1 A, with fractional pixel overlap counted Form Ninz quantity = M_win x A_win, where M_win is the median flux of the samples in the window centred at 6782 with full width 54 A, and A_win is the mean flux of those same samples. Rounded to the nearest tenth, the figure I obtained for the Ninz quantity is 56.2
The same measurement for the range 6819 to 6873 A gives 53.7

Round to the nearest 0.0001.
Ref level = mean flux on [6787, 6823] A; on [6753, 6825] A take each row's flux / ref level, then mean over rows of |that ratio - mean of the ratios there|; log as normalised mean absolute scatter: 0.0213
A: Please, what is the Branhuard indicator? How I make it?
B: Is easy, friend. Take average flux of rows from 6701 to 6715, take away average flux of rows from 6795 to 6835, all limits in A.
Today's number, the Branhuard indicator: 0.14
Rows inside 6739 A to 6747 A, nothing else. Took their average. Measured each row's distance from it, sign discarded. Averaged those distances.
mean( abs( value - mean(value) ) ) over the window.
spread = 0.17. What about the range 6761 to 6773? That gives 0.15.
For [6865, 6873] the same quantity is 0.12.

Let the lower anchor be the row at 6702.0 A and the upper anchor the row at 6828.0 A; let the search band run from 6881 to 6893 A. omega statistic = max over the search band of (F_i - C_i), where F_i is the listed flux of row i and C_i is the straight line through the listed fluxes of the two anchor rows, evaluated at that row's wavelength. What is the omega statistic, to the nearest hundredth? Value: 0.71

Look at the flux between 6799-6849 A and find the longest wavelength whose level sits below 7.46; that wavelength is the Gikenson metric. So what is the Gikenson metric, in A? 6846.0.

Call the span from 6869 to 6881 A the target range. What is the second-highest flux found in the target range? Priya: 7.33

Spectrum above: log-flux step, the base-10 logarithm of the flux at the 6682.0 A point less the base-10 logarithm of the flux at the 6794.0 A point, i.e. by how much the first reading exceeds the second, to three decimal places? 0.009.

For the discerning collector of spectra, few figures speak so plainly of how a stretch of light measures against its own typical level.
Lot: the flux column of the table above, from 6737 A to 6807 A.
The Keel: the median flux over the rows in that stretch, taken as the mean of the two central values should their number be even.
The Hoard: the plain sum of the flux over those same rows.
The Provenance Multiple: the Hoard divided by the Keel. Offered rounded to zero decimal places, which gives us 35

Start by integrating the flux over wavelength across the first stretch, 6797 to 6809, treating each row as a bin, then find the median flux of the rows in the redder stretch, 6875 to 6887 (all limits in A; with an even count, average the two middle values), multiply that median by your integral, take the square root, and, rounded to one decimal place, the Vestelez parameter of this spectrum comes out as 25.6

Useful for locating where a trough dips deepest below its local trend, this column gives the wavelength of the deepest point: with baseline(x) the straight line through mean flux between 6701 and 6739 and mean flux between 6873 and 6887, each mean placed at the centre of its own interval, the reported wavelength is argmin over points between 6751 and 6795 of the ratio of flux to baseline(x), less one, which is 6764.0 A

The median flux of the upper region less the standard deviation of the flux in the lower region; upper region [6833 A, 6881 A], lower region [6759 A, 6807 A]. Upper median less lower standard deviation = 7.14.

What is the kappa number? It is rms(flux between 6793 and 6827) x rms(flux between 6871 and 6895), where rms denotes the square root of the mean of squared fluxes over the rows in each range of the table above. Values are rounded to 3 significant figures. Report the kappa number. 54.3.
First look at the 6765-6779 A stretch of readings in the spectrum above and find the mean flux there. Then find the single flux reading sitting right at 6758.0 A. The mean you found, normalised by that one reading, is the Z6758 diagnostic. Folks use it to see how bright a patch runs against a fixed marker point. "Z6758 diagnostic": 0.98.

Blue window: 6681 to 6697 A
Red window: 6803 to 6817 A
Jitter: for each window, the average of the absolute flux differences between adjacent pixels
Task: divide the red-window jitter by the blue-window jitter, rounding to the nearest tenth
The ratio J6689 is 2.1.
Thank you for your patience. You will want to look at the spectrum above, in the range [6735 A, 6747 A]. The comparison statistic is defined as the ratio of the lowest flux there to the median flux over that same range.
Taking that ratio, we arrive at 0.985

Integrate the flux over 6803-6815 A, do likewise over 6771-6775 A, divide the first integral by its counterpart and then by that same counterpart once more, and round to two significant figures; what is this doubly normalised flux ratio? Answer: 0.095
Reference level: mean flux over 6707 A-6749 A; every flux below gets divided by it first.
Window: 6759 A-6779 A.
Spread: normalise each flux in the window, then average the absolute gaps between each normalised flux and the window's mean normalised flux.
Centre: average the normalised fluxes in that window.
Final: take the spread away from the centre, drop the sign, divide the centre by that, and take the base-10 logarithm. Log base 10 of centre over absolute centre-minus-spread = 0.0074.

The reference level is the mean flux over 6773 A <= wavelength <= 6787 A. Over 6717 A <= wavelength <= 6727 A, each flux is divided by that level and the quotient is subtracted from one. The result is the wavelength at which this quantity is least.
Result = 6720.0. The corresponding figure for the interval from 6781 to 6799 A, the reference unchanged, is 6788.0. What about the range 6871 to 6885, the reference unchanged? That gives 6884.0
